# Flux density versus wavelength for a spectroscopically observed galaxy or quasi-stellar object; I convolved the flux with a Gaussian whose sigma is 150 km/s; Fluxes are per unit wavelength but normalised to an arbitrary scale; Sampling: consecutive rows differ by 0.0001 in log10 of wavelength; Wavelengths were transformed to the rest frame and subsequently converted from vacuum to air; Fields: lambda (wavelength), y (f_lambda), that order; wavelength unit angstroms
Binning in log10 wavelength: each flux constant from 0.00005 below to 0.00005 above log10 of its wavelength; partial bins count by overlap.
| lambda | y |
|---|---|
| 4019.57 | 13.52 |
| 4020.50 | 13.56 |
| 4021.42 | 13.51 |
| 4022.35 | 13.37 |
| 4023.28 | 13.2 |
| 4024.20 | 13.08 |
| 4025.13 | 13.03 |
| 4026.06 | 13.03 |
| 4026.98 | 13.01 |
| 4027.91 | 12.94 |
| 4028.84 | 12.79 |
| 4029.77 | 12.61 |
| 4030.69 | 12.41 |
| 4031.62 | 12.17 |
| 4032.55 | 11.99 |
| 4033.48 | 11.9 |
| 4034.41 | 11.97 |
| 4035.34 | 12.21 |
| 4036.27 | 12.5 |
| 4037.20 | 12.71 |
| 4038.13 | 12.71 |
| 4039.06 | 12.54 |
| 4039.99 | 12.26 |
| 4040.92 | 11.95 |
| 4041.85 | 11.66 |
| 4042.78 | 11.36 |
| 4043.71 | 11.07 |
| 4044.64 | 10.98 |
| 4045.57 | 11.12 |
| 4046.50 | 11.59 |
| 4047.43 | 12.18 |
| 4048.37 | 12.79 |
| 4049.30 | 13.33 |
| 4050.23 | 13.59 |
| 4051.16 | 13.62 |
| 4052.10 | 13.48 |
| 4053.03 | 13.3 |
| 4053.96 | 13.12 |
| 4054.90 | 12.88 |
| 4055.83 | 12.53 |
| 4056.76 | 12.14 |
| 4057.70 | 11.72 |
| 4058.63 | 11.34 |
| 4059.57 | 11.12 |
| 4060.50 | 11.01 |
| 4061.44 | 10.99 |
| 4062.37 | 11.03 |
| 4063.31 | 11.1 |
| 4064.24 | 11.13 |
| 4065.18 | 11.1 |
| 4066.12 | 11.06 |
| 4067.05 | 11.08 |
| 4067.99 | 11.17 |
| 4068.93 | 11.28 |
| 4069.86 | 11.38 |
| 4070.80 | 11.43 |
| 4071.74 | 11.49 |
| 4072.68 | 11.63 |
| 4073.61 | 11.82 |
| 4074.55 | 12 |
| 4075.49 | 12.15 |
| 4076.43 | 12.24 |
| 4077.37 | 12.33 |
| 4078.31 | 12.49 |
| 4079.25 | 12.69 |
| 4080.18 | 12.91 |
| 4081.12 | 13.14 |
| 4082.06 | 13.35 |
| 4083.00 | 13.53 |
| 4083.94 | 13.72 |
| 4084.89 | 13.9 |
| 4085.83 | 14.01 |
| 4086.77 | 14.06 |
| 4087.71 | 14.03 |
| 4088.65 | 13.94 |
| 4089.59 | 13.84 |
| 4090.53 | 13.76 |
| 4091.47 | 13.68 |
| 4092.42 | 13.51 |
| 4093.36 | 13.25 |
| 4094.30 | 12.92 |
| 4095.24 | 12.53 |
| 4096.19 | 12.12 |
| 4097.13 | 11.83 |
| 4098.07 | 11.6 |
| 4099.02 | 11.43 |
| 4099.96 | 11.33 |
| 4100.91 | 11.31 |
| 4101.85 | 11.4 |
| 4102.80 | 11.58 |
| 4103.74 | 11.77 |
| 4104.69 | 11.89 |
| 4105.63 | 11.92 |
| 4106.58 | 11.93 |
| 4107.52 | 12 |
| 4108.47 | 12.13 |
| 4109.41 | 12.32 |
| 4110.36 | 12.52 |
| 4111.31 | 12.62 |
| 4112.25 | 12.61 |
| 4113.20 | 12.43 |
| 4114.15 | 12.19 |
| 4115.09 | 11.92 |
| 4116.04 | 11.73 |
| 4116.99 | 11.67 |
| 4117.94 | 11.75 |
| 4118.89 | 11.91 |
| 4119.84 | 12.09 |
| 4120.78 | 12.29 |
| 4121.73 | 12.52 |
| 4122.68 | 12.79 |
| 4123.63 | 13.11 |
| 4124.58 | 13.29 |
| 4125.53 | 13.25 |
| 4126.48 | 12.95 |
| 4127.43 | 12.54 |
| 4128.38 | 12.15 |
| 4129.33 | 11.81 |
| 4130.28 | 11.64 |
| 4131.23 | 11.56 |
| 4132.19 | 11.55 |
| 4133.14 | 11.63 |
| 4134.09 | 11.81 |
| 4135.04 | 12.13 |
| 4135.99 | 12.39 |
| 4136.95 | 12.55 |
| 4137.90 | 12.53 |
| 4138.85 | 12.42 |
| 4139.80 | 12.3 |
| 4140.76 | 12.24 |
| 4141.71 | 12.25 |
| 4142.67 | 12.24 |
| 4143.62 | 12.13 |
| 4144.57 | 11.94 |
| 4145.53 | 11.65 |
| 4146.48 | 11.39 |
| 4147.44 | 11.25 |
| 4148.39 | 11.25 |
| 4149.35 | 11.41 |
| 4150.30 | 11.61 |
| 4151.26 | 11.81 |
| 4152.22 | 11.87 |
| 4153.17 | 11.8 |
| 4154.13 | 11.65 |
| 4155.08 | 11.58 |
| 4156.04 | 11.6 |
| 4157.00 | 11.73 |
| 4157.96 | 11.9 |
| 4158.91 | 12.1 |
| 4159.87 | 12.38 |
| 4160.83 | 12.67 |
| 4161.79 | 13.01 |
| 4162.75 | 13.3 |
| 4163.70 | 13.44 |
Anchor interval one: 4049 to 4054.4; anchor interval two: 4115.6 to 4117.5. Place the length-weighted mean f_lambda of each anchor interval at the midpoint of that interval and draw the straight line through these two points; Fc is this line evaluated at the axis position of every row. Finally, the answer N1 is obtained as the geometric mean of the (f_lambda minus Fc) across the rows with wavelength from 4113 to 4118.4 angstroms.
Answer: 0.1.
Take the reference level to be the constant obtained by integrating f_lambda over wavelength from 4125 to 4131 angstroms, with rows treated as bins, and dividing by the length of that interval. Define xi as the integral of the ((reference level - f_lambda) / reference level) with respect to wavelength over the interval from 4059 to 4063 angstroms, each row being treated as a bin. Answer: 0.4 angstroms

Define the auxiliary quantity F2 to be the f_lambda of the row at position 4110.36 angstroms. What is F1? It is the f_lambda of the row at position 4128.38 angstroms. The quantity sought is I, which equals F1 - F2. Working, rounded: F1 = 12.15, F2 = 12.52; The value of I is -0.4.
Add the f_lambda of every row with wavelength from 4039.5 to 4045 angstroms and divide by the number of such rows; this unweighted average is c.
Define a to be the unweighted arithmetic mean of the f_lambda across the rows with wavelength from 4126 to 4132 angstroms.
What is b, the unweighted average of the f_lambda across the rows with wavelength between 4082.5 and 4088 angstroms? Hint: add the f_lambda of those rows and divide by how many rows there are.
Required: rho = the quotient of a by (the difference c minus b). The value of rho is -5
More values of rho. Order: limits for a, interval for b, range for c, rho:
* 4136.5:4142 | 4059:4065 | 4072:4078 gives 13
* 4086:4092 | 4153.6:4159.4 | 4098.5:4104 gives -48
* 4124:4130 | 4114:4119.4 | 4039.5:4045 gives -40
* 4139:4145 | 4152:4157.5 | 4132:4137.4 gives 40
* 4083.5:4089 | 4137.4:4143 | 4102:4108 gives -29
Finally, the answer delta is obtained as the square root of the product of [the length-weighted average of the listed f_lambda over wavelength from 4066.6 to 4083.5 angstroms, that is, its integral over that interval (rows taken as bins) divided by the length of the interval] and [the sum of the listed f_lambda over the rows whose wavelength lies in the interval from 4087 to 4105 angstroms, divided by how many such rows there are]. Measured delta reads 12.32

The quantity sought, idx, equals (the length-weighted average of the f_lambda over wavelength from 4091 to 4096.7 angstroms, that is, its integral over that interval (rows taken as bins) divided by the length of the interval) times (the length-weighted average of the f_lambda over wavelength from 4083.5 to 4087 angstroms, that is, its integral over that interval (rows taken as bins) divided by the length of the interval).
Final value 180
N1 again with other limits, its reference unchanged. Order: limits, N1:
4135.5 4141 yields 1.3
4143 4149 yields 0.7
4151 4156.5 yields 1.0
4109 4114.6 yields 0.6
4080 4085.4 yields 0.7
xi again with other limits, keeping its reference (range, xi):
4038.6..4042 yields 0.1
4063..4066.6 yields 0.4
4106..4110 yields 0.1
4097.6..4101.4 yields 0.3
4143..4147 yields 0.2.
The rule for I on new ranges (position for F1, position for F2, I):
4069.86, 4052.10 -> -2.1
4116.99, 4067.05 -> 0.6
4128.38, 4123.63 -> -1.0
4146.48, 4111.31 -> -1.2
